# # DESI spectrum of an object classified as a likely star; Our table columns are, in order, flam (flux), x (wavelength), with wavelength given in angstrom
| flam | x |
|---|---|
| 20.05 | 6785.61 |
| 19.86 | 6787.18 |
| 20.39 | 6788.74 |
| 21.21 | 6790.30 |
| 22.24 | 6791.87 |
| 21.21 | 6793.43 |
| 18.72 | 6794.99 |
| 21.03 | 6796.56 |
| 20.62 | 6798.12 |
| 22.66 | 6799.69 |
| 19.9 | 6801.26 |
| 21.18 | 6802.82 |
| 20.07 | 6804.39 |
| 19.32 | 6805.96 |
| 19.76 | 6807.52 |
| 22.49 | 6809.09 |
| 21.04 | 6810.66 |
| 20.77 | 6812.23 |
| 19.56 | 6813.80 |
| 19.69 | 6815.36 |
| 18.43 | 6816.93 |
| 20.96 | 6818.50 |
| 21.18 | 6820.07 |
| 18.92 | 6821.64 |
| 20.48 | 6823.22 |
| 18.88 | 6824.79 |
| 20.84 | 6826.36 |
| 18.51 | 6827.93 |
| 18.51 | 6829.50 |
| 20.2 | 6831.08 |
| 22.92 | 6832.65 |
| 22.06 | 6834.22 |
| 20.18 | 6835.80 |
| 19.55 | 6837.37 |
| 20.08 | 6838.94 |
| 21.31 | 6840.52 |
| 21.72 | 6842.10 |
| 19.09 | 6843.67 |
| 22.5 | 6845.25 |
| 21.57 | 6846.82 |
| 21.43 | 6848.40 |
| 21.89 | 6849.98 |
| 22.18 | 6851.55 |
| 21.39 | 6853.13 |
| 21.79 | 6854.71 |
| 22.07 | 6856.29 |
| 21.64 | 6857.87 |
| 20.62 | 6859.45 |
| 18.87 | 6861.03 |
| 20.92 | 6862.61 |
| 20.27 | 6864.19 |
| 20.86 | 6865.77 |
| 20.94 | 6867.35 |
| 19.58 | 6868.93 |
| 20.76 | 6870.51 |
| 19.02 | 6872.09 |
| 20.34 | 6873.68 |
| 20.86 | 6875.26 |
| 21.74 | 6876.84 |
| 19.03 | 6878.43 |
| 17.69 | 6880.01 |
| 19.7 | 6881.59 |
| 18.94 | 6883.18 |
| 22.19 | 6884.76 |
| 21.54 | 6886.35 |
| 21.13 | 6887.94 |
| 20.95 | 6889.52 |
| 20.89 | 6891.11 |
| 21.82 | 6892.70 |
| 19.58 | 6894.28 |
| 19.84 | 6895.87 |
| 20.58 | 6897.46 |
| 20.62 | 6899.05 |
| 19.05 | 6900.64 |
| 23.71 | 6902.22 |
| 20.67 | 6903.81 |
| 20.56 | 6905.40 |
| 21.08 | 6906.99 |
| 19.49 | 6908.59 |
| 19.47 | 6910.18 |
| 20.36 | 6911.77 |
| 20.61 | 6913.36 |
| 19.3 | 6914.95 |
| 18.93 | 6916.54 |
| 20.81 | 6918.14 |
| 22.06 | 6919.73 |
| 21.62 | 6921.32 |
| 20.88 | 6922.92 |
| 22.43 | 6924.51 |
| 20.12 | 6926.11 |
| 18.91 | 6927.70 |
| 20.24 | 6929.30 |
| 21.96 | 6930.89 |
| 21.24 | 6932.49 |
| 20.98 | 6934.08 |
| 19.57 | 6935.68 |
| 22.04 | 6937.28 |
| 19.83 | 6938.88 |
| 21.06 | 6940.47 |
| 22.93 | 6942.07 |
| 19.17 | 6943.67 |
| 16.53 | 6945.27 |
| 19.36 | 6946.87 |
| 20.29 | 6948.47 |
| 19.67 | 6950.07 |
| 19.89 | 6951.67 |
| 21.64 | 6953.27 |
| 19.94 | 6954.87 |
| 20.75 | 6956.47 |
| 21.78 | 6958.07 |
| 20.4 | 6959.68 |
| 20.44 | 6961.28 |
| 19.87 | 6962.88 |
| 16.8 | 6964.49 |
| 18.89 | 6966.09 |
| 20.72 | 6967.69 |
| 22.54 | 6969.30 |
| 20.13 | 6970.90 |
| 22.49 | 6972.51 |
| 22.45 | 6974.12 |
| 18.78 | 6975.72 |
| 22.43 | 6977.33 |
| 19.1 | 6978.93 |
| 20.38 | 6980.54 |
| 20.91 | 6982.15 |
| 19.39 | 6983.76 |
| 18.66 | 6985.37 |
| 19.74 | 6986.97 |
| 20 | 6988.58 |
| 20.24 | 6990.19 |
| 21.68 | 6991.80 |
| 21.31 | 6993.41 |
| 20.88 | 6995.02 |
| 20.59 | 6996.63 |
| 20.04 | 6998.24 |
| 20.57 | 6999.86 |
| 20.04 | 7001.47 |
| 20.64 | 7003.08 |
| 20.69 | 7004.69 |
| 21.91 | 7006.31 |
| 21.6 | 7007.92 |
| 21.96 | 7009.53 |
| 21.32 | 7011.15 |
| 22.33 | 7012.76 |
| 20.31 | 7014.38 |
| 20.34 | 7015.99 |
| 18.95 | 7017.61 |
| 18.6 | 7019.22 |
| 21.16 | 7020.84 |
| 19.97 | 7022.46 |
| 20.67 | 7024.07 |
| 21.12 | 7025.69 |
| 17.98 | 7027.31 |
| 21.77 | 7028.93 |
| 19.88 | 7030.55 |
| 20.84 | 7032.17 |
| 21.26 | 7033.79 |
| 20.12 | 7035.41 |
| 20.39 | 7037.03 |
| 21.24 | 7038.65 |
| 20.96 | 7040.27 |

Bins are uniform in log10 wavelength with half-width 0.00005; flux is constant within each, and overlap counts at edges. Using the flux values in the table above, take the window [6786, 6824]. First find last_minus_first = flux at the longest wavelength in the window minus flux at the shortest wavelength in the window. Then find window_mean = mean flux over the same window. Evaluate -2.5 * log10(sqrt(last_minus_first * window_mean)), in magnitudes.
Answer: -1.38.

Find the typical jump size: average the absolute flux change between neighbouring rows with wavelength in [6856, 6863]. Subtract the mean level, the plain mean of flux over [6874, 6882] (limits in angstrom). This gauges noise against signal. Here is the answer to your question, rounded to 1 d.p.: -18.5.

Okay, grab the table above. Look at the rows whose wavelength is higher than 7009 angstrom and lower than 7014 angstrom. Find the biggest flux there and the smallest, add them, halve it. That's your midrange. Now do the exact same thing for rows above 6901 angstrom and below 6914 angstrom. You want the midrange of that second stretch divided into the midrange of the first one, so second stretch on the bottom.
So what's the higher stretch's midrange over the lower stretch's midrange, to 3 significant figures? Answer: 1.01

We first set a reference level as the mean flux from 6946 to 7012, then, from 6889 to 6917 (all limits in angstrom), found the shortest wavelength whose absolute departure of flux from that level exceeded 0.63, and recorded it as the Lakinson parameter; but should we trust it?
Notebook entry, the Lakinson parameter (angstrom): 6892.70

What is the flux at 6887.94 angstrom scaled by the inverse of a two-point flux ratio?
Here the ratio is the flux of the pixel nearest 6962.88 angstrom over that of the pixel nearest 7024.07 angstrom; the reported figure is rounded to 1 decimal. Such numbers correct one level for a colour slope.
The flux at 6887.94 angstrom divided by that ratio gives 22.0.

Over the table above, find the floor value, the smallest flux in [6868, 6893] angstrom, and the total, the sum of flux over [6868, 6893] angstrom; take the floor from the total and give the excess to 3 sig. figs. 308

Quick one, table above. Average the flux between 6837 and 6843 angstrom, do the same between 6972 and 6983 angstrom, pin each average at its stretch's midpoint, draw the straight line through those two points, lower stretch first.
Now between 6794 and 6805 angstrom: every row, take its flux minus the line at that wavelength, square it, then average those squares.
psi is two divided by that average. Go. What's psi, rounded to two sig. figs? 1.5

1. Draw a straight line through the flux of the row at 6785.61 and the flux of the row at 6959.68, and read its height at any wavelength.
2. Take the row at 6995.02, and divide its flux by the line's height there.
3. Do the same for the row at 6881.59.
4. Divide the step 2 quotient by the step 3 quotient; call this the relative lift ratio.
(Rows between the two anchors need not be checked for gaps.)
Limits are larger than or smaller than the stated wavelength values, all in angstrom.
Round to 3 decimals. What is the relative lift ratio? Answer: 1.048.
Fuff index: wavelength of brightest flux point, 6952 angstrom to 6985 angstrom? 6969.30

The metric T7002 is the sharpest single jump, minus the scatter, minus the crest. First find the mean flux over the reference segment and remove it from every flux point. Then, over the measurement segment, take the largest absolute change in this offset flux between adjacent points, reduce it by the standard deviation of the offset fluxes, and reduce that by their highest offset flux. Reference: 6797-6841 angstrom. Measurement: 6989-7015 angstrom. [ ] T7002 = -0.7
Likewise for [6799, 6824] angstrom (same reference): -0.7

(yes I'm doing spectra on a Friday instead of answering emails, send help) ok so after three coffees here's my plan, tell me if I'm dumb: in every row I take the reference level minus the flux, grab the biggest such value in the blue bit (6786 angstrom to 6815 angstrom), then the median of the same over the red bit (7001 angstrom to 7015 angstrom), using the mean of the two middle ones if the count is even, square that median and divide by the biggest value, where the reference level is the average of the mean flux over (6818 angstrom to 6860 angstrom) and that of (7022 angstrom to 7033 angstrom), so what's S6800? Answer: 0.30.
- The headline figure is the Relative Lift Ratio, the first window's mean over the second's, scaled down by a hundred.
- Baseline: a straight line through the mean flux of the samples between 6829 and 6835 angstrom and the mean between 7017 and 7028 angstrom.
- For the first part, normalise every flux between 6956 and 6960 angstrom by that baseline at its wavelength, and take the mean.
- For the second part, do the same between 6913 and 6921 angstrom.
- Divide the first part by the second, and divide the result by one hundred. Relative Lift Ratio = 0.0104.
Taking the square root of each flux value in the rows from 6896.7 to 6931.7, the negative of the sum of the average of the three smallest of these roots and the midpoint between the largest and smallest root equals -8.96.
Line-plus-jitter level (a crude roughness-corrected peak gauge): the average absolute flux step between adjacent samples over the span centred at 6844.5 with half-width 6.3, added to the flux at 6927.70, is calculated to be 20.2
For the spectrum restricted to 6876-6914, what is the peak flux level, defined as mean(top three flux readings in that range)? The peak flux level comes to 22.6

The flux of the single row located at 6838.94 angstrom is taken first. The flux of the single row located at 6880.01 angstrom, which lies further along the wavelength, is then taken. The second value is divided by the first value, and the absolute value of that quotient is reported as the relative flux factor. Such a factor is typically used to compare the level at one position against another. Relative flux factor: 0.88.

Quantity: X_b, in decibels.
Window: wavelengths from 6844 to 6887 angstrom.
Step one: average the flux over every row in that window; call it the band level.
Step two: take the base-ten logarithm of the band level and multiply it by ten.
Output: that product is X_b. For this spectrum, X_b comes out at 13.2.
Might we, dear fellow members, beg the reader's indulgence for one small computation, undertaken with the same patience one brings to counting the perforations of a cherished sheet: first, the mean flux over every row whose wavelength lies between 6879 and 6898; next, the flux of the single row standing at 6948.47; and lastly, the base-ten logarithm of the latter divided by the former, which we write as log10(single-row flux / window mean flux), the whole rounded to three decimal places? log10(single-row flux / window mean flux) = -0.002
